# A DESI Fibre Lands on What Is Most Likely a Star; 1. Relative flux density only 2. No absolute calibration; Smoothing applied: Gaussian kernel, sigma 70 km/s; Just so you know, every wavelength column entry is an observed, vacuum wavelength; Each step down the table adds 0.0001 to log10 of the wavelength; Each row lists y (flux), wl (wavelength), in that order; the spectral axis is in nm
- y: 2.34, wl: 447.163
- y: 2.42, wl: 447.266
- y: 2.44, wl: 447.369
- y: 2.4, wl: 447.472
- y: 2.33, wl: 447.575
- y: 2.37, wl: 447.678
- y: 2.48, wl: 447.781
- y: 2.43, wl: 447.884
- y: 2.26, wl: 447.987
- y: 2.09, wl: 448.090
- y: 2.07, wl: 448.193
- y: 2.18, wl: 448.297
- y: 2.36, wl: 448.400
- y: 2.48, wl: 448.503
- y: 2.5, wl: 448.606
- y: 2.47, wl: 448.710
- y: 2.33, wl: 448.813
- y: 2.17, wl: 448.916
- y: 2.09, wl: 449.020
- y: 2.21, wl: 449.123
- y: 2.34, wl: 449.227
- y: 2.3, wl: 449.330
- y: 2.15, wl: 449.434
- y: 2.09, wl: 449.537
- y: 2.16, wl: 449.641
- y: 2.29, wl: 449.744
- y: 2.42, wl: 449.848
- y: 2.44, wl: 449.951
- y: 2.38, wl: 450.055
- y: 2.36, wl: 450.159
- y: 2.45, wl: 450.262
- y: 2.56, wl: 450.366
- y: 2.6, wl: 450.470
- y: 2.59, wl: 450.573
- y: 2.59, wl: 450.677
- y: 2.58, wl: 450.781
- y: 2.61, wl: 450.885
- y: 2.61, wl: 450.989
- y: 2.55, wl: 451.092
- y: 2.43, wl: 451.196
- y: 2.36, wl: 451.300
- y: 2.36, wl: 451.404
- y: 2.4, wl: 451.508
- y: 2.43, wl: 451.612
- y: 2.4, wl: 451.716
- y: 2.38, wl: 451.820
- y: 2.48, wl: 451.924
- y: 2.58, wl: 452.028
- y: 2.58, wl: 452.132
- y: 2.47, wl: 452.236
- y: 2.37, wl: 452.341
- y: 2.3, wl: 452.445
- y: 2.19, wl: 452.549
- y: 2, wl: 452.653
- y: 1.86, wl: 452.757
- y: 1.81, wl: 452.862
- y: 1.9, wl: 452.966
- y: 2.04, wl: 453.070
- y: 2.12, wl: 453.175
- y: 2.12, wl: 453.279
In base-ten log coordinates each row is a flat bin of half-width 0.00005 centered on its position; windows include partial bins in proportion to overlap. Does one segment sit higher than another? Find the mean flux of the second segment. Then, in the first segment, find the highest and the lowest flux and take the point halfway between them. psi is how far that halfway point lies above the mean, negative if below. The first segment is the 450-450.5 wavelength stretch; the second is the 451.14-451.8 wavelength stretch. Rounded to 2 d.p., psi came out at 0.08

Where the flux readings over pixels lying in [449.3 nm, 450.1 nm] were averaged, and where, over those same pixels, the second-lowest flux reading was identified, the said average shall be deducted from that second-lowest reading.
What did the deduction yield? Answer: -0.13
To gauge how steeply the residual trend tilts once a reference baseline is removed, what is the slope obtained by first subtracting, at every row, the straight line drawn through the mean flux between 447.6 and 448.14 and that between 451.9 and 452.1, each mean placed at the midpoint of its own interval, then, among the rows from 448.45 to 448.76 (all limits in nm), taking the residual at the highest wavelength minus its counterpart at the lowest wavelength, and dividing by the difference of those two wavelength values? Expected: -0.1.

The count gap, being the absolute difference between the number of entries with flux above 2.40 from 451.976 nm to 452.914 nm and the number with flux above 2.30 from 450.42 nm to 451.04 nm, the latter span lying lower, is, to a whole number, 3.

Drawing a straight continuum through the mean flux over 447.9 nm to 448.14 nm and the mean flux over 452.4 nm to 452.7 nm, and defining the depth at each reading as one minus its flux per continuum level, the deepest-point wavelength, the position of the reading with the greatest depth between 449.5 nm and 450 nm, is 449.537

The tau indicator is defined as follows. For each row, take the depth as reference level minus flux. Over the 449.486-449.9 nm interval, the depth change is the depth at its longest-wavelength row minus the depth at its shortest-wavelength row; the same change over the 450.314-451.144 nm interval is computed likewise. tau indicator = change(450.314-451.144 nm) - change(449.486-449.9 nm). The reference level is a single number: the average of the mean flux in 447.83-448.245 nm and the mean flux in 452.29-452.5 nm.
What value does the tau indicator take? 0.3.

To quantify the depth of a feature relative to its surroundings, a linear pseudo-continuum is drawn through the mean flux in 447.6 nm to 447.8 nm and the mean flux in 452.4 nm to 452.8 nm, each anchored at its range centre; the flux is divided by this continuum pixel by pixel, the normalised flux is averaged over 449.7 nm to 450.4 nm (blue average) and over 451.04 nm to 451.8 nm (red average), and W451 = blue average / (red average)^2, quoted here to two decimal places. 0.86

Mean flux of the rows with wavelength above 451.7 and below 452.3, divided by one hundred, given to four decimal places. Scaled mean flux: 0.0248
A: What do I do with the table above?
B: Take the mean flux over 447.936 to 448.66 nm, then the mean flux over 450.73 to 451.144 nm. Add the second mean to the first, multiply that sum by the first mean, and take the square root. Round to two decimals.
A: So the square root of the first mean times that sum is 3.33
